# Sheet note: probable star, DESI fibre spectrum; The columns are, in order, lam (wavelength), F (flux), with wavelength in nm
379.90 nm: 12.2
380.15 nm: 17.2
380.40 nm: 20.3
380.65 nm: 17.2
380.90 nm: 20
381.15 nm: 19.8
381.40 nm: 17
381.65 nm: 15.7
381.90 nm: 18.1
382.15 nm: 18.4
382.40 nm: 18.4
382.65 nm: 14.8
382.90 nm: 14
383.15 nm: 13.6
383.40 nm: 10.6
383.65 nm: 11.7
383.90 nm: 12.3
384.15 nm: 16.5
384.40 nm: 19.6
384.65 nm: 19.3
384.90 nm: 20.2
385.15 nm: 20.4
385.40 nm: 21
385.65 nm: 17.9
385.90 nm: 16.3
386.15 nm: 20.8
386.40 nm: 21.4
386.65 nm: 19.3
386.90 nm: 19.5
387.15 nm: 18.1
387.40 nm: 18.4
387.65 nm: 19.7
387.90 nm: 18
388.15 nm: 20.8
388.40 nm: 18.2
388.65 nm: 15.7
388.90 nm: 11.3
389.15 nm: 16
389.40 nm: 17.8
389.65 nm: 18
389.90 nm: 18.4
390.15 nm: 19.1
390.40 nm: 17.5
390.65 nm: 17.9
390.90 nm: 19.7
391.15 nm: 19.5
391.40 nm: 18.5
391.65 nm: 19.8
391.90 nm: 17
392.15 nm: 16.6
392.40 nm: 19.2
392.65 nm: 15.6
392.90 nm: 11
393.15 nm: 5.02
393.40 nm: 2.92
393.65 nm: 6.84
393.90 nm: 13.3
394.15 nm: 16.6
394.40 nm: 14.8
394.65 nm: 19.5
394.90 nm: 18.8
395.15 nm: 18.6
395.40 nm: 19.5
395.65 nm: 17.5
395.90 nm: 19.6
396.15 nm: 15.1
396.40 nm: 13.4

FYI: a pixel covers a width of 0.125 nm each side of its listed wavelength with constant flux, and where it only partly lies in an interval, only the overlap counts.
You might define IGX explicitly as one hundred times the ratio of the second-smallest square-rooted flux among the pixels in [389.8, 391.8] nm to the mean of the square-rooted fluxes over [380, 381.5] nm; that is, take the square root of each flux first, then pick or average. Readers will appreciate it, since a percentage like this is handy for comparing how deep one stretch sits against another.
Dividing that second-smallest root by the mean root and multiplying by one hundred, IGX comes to 98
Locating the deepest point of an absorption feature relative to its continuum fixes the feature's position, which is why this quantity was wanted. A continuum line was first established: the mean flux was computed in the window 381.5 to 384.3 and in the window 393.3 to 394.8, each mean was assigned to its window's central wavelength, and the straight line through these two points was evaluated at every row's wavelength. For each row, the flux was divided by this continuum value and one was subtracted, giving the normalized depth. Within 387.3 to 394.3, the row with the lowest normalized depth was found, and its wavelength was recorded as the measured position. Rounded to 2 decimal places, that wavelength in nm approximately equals 393.40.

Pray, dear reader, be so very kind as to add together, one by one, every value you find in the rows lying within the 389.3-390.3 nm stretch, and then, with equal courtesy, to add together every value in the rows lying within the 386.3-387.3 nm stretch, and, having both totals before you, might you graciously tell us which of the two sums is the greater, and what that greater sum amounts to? 78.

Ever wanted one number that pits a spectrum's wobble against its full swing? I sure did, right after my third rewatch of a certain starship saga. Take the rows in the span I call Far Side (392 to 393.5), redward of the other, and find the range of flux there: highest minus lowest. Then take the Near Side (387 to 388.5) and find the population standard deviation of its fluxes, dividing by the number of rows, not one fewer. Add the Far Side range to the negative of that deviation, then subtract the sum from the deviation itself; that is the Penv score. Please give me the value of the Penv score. -14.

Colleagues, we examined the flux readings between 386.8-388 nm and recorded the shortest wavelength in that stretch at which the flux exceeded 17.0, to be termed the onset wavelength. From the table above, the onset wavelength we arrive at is 386.90 nm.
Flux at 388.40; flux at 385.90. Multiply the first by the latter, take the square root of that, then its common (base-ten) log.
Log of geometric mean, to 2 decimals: 1.24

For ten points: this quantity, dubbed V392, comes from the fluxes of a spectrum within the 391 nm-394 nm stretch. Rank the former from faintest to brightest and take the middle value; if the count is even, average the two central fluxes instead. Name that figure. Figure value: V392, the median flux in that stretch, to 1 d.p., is 16.1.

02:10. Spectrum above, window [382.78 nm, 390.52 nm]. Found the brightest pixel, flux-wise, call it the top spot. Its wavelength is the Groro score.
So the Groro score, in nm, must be 386.40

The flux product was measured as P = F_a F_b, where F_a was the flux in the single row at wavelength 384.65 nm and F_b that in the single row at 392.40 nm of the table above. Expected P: 371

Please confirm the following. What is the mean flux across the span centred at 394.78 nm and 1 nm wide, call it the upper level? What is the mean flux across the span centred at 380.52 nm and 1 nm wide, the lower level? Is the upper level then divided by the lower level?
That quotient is 0.96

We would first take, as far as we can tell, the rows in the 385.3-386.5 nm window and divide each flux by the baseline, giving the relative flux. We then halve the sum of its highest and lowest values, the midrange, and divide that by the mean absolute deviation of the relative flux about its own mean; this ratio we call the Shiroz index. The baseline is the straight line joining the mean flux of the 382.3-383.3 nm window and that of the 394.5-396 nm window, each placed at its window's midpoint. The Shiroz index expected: 10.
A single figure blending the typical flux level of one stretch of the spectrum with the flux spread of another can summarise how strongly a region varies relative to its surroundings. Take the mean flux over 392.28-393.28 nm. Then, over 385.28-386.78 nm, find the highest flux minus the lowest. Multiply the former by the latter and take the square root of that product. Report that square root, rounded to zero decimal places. 8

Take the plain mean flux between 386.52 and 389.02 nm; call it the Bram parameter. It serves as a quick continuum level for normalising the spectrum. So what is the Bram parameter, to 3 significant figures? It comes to 17.9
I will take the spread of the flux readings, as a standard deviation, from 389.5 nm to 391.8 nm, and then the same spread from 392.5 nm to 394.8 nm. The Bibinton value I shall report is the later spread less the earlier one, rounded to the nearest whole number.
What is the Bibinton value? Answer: 5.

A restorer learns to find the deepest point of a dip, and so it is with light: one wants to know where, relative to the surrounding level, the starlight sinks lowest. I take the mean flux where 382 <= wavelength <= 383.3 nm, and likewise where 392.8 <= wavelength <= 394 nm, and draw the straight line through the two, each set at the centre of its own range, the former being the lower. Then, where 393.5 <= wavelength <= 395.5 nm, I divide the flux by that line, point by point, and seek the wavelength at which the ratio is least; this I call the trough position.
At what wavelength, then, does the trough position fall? 393.65 nm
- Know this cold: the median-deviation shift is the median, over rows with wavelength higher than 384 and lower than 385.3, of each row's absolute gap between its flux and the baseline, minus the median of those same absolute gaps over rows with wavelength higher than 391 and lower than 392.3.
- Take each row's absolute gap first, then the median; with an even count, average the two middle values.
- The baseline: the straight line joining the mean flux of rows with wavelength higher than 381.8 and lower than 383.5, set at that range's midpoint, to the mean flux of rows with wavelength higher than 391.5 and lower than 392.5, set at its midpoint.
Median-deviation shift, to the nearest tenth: 2.1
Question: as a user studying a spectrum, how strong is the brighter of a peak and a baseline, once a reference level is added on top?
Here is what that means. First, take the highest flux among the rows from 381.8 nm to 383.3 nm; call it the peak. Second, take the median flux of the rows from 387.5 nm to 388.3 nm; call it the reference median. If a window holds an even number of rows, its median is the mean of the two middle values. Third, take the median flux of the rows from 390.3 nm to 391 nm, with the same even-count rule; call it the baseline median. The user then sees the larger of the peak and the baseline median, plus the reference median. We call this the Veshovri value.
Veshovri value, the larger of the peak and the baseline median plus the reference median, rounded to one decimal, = 38.1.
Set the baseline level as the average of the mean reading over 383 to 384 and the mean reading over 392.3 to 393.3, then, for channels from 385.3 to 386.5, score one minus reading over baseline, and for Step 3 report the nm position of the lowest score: 386.40 nm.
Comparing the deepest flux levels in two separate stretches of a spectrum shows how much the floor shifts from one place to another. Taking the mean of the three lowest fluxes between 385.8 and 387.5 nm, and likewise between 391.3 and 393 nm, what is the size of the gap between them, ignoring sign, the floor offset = 3.2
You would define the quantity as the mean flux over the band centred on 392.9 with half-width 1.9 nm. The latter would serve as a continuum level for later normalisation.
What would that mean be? 14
